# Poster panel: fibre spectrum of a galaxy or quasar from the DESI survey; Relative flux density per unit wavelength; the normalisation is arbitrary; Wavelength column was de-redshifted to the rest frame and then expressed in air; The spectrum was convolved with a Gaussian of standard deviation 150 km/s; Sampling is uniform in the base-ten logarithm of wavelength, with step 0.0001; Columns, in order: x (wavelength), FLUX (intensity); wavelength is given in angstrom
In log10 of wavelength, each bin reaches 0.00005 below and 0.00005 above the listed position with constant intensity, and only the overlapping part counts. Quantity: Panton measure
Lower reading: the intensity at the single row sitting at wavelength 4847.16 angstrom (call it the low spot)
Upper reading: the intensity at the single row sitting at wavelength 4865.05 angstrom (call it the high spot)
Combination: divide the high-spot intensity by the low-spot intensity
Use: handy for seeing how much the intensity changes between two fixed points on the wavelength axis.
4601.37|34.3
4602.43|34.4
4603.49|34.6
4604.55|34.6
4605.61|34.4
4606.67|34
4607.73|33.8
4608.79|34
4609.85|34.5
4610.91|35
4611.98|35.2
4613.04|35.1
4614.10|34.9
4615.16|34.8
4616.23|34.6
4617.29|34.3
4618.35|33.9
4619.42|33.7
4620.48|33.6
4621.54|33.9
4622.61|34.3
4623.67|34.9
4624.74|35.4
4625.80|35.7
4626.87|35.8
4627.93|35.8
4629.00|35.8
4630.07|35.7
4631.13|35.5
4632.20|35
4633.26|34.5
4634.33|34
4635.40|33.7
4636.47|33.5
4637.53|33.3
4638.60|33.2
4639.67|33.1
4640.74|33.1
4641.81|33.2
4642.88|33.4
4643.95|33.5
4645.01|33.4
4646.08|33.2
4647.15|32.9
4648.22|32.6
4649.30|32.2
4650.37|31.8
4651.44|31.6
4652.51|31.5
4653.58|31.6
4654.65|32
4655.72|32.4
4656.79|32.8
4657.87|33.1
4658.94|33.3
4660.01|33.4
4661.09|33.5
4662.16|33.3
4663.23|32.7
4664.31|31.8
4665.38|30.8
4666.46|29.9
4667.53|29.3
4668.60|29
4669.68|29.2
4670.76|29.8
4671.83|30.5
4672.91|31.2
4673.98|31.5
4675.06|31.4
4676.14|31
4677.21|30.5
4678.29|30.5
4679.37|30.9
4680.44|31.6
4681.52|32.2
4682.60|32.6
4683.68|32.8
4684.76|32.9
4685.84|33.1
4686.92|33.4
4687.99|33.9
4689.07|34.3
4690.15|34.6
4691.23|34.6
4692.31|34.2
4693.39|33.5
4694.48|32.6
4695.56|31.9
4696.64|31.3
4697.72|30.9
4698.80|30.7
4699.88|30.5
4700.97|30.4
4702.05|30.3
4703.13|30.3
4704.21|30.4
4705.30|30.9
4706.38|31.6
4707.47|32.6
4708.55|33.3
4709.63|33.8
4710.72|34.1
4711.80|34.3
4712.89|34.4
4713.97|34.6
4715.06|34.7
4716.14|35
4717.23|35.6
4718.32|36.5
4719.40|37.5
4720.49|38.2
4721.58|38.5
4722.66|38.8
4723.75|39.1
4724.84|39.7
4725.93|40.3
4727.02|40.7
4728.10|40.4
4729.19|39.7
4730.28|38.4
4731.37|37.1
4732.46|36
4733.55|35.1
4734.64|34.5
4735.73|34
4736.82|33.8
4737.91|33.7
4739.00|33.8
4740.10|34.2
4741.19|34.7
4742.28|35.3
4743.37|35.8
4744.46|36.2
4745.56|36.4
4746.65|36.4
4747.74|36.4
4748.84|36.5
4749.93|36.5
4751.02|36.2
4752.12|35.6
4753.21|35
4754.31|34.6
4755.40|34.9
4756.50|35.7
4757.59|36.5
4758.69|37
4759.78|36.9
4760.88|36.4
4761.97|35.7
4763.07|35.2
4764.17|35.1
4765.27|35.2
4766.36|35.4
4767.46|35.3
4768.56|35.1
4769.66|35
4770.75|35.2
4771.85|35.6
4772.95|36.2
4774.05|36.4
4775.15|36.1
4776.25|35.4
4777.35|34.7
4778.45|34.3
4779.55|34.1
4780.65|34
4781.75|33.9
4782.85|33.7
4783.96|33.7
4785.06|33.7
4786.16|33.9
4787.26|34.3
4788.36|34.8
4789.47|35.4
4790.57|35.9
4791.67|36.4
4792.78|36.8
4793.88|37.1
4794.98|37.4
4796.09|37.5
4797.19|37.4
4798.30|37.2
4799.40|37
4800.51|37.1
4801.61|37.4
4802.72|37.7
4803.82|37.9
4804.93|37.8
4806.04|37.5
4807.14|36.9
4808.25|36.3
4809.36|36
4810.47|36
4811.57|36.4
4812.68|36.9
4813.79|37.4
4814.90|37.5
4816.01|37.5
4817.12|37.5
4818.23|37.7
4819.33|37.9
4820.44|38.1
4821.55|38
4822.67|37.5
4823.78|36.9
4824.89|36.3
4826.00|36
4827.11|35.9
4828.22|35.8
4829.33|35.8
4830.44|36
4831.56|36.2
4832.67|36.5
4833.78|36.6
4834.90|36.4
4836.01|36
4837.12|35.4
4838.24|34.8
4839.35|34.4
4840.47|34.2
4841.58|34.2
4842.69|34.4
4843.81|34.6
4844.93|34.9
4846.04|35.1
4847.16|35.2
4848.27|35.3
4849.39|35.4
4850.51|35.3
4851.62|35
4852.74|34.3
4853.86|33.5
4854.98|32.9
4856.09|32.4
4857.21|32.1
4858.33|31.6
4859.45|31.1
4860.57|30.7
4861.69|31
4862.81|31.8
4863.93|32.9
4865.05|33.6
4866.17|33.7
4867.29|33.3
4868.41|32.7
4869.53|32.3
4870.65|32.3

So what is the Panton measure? 0.955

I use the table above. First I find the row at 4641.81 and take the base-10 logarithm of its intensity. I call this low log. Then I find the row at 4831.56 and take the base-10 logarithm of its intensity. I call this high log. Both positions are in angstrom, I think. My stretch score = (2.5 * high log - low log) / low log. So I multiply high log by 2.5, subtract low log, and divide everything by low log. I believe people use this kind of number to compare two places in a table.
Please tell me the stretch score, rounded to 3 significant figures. 1.56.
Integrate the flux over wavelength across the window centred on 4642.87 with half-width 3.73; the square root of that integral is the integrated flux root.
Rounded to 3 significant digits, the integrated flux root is 15.8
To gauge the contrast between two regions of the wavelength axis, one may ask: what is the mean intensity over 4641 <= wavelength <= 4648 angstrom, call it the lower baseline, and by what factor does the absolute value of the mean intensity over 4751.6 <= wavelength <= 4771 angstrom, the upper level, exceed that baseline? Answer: 1.07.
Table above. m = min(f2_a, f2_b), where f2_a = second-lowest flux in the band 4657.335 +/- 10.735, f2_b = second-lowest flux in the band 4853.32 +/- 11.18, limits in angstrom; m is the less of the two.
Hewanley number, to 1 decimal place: 29.9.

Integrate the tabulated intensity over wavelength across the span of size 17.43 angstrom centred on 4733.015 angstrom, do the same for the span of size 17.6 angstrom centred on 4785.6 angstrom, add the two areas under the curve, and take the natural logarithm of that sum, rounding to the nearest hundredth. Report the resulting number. 7.13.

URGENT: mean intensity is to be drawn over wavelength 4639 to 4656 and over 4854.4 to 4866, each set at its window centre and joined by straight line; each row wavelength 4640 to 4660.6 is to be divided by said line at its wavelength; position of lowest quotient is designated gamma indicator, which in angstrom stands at 4652.51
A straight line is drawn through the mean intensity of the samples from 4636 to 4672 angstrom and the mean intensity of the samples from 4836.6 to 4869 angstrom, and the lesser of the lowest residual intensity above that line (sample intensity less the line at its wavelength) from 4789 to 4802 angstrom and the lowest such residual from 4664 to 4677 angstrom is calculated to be -3.3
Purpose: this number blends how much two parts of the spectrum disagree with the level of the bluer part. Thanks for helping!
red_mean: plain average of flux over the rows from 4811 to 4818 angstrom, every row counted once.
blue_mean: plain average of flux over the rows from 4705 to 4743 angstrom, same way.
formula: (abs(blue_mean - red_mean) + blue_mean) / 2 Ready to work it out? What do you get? 18.6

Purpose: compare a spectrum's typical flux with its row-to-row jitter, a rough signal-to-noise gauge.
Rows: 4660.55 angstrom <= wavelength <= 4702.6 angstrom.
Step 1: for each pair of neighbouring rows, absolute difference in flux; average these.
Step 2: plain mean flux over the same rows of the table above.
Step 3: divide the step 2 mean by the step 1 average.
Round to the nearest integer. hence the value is 74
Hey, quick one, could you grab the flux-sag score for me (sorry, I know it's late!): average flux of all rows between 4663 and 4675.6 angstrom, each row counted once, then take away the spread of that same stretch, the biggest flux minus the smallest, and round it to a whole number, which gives 27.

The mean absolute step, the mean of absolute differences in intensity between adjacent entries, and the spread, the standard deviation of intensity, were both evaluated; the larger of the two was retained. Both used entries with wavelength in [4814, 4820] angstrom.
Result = 0.2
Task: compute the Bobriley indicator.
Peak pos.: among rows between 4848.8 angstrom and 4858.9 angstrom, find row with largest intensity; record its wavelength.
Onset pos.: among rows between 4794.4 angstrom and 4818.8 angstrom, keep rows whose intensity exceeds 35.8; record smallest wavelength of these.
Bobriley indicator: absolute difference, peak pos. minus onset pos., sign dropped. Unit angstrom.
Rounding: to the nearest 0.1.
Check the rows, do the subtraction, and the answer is 54.4 angstrom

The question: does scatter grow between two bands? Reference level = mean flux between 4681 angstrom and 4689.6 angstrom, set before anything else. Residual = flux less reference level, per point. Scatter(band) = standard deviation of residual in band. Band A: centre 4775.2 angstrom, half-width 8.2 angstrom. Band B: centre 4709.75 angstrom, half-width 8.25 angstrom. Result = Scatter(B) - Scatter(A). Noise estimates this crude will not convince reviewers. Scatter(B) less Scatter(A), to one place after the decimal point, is 1.0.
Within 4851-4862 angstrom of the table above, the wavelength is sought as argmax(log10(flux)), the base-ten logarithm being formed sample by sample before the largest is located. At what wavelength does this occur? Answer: 4851.62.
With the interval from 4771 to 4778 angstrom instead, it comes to 4774.05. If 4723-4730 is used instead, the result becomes 4727.02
